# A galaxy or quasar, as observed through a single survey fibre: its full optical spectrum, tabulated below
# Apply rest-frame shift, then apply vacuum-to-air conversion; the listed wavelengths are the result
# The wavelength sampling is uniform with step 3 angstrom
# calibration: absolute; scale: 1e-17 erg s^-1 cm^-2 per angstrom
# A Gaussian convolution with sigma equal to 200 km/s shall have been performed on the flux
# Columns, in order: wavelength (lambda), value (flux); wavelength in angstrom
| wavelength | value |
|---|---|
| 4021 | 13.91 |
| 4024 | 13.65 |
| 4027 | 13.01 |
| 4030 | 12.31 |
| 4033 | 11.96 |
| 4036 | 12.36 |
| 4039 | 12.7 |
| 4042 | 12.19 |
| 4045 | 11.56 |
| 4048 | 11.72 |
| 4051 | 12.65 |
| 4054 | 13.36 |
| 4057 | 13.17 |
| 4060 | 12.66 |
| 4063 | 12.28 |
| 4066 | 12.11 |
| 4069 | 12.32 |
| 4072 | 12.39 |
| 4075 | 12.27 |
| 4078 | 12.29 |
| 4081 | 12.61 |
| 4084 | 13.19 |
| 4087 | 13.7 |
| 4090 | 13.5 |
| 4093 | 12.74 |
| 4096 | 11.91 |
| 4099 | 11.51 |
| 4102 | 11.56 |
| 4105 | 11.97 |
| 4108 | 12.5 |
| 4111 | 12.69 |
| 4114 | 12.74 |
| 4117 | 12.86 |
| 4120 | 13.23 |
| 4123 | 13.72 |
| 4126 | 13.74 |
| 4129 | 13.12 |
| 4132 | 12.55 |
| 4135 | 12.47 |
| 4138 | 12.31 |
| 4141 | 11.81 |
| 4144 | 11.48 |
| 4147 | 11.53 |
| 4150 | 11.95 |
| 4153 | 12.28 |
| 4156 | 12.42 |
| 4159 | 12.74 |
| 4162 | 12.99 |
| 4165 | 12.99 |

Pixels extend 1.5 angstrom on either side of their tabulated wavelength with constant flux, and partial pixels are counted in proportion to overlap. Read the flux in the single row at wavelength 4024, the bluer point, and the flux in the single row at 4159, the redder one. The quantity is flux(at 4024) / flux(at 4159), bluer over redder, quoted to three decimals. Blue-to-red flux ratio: 1.071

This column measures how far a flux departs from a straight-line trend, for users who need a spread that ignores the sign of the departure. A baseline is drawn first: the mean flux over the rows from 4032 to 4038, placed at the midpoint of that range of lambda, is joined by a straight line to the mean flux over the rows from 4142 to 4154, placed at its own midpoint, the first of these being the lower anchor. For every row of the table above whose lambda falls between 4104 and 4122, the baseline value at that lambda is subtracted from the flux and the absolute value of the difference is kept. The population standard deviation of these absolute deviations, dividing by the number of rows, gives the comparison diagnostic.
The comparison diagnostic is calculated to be 0.40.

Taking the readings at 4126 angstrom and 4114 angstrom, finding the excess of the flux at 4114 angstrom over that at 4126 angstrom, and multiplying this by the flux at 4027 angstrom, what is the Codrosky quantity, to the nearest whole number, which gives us -13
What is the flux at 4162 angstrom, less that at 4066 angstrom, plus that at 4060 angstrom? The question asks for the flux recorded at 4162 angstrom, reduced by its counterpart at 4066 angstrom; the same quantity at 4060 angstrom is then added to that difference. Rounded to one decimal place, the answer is 13.5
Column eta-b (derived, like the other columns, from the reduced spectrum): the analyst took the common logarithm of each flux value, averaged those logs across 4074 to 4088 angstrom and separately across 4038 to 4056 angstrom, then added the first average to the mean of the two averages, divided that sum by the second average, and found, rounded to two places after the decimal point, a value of 2.02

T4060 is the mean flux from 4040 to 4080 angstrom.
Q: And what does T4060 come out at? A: 12.4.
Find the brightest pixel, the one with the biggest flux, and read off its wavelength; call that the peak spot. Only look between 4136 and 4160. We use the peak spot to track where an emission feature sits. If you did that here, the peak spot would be 4159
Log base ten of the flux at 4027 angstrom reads 1.11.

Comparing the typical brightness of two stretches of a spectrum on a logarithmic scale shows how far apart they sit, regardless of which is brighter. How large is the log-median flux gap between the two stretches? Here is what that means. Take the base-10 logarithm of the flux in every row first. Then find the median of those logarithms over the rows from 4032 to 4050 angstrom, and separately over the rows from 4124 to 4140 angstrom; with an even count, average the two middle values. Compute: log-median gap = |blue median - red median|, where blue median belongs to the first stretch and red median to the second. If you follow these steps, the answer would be 0.0168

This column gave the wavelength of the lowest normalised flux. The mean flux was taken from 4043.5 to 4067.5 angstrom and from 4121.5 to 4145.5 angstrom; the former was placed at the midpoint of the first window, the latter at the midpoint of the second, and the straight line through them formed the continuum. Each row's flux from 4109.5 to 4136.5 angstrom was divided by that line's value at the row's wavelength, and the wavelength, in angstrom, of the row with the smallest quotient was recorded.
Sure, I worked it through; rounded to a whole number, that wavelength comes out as 4135 angstrom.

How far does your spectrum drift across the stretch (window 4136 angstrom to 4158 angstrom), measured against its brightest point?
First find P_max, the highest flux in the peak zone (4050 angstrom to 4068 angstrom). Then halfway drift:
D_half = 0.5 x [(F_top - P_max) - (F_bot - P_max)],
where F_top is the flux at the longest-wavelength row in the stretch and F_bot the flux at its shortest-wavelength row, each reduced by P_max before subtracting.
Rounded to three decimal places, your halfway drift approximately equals 0.055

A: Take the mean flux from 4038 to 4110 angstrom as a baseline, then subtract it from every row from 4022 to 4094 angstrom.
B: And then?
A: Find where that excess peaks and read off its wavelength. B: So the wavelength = 4087 angstrom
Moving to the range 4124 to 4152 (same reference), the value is 4126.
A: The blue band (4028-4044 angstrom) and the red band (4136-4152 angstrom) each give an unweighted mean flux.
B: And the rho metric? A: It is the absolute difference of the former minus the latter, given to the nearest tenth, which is 0.5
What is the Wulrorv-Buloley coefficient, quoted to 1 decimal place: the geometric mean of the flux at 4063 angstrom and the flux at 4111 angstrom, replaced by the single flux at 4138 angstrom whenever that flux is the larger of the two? 12.5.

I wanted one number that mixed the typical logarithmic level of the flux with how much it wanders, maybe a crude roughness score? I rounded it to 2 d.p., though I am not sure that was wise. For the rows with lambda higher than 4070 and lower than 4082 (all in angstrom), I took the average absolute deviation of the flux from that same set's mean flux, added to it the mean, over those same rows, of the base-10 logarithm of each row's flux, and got 1.20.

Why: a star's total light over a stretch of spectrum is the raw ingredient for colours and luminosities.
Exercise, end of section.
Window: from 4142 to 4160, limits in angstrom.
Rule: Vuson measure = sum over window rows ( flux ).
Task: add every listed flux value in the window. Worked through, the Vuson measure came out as 72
